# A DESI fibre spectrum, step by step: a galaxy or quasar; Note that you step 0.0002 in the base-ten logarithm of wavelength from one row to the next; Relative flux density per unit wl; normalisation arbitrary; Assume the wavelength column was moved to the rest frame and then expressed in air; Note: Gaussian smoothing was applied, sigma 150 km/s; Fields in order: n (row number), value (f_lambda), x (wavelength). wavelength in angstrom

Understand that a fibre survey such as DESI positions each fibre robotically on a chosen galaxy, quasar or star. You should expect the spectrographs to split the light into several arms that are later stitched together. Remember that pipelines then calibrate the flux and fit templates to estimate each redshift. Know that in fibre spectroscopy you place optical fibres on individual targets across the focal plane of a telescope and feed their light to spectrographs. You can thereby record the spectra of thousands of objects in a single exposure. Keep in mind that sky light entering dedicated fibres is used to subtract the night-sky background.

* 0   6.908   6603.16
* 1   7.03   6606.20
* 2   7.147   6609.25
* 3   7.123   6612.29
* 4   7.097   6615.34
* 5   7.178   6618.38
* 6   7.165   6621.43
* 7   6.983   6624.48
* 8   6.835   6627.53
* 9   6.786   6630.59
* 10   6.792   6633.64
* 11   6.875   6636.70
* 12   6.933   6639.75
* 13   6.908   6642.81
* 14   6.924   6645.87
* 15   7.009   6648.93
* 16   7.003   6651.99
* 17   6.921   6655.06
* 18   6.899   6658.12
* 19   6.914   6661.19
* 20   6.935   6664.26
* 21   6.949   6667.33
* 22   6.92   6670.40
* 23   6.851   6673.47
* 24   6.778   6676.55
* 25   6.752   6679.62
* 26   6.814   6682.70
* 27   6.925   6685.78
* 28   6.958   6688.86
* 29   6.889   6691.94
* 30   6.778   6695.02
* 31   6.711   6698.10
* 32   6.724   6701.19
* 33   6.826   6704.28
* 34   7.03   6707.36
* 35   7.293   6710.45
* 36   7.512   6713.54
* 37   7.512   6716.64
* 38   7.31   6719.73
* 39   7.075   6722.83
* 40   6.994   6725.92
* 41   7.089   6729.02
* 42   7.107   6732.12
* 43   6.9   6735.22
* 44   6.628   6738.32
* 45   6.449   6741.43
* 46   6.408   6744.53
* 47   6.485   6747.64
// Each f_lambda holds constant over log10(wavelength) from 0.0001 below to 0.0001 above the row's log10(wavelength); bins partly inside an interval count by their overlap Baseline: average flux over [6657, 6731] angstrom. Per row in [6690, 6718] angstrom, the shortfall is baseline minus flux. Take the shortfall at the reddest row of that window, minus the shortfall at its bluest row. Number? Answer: -0.6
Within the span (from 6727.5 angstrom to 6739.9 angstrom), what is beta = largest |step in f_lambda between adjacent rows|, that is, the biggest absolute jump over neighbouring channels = 0.27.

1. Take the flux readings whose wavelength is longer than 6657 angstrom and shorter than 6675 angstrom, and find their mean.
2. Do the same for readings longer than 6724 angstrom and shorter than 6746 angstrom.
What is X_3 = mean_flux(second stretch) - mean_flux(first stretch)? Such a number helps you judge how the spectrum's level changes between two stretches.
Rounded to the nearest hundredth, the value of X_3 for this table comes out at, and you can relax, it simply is -0.11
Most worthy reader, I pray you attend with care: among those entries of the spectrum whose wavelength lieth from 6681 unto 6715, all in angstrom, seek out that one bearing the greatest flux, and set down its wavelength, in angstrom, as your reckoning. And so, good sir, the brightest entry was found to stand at 6713.54 angstrom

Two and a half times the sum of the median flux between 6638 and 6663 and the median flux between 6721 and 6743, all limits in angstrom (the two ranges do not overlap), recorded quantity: 34.8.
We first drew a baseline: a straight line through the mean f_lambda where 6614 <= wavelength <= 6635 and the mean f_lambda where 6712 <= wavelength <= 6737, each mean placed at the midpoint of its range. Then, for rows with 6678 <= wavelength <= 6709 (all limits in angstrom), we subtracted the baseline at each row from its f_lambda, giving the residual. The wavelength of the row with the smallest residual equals 6698.10 angstrom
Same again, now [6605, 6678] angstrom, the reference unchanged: 6676.55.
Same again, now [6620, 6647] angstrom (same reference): 6633.64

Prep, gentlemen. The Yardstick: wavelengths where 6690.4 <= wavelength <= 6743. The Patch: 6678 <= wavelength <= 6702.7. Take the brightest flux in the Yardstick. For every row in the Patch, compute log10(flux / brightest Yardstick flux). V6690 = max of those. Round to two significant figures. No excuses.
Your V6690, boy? -0.033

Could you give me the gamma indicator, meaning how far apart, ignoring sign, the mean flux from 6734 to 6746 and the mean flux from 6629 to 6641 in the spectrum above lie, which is 0.25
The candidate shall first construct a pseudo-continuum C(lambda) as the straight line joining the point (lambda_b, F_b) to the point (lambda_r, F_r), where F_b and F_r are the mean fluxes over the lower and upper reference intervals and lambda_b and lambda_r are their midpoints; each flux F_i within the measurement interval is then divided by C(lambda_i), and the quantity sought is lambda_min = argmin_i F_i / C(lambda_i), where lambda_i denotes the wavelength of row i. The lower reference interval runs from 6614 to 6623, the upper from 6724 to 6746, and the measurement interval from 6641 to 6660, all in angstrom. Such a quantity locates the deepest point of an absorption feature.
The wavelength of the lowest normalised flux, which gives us 6642.81 angstrom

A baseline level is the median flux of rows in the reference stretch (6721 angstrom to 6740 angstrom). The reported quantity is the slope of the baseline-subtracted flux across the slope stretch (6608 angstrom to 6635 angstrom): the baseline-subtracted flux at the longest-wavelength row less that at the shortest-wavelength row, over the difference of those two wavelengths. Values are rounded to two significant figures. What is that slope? -0.015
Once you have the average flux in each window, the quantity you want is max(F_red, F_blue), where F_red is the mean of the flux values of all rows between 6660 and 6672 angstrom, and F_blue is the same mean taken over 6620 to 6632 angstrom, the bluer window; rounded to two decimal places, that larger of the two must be 6.94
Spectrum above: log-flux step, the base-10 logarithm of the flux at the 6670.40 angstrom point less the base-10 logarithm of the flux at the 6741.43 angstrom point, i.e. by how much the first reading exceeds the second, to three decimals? 0.031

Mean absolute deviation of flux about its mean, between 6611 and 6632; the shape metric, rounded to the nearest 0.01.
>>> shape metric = 0.13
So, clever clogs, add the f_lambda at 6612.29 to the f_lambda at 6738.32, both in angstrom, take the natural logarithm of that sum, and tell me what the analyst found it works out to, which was 2.62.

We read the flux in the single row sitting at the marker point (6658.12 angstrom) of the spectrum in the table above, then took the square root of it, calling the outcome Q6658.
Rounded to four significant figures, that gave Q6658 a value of 2.627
